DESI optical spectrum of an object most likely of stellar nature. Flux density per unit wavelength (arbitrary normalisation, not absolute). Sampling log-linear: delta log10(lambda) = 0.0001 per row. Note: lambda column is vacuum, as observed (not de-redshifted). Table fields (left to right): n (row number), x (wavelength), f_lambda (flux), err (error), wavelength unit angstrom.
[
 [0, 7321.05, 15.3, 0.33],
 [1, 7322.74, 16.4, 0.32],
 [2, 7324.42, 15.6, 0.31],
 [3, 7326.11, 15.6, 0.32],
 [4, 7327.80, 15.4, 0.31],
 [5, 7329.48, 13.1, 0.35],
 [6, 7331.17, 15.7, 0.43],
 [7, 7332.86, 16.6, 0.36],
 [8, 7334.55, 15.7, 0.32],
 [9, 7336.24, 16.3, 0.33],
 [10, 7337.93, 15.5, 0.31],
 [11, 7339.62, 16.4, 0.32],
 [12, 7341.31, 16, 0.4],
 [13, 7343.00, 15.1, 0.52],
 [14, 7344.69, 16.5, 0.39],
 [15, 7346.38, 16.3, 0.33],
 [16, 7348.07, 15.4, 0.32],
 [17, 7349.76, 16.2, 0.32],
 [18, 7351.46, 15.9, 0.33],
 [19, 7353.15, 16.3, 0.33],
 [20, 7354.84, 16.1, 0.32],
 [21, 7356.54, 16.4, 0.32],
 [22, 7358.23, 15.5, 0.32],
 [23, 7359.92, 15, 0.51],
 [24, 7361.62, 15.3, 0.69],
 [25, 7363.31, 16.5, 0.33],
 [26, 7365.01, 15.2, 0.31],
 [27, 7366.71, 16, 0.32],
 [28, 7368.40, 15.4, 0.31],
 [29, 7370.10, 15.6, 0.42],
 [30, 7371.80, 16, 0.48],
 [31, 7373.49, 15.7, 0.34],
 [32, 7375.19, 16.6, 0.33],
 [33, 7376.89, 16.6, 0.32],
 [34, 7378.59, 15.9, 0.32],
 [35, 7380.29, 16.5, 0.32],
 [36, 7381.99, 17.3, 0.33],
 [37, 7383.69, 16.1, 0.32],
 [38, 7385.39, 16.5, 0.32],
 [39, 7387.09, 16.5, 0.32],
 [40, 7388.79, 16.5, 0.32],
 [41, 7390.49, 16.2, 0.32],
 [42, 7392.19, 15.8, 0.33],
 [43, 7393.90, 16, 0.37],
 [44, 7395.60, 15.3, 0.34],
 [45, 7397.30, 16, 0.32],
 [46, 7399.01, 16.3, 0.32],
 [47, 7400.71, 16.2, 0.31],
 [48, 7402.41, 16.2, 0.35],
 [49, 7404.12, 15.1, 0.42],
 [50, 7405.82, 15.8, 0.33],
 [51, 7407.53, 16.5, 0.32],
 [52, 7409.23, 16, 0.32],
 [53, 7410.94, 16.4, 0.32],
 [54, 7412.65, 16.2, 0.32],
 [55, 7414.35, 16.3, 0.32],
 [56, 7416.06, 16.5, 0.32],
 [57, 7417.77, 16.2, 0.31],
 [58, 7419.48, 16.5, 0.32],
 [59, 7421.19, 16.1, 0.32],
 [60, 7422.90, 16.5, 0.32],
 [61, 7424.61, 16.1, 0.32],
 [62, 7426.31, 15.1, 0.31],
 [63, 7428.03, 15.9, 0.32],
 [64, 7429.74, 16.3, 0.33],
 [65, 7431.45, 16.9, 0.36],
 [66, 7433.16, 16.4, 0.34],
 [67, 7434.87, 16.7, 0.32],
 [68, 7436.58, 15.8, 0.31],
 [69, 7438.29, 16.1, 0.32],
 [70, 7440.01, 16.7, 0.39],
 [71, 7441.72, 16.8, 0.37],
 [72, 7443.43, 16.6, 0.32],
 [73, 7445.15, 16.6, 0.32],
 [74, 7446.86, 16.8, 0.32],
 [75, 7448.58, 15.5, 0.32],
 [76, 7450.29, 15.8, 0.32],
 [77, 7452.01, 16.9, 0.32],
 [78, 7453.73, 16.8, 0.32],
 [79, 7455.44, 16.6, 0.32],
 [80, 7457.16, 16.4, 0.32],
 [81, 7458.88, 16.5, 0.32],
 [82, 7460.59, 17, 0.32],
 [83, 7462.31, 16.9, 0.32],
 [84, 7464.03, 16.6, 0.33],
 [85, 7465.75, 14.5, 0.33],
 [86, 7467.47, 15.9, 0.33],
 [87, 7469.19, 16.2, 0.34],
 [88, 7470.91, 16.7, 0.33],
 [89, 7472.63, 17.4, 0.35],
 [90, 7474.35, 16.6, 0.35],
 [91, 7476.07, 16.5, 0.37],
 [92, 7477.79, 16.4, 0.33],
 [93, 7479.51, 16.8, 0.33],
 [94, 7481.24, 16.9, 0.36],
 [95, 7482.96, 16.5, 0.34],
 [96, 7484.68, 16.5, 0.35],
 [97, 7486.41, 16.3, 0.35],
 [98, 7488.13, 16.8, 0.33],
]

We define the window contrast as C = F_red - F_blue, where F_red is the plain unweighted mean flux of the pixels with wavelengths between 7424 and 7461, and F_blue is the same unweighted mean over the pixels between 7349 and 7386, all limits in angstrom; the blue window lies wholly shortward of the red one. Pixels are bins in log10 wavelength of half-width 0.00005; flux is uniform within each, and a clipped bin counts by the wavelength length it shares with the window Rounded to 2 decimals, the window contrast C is 0.35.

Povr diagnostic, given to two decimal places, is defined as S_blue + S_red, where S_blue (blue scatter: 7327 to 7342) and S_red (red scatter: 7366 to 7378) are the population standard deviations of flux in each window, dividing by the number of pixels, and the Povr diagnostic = 1.41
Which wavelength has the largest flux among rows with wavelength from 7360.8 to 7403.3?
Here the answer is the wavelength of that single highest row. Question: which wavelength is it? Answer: 7381.99 angstrom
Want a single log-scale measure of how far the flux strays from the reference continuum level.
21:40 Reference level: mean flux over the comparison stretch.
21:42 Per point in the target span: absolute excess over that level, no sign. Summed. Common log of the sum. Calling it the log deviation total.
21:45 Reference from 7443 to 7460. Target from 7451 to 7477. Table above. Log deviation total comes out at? 0.80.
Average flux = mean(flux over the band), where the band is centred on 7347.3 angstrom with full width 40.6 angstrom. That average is 15.8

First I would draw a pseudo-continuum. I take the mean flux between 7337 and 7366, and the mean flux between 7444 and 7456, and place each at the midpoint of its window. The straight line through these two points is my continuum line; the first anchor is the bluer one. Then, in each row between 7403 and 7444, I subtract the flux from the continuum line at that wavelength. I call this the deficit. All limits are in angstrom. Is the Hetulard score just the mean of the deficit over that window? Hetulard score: 0.05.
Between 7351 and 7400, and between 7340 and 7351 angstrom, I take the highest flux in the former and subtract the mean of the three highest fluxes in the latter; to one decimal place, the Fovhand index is 1.0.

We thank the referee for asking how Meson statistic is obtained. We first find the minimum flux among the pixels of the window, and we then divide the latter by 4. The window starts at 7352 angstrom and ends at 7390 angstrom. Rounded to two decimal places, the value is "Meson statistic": 3.75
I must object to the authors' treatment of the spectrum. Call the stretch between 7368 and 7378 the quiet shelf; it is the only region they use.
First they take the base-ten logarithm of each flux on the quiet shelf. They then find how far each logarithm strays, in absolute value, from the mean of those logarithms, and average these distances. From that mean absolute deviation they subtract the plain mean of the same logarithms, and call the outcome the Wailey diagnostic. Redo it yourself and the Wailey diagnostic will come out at -1.192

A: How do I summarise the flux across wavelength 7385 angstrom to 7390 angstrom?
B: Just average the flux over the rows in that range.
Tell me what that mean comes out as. 16.5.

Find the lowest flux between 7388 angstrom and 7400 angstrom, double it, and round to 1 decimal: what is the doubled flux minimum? 30.6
